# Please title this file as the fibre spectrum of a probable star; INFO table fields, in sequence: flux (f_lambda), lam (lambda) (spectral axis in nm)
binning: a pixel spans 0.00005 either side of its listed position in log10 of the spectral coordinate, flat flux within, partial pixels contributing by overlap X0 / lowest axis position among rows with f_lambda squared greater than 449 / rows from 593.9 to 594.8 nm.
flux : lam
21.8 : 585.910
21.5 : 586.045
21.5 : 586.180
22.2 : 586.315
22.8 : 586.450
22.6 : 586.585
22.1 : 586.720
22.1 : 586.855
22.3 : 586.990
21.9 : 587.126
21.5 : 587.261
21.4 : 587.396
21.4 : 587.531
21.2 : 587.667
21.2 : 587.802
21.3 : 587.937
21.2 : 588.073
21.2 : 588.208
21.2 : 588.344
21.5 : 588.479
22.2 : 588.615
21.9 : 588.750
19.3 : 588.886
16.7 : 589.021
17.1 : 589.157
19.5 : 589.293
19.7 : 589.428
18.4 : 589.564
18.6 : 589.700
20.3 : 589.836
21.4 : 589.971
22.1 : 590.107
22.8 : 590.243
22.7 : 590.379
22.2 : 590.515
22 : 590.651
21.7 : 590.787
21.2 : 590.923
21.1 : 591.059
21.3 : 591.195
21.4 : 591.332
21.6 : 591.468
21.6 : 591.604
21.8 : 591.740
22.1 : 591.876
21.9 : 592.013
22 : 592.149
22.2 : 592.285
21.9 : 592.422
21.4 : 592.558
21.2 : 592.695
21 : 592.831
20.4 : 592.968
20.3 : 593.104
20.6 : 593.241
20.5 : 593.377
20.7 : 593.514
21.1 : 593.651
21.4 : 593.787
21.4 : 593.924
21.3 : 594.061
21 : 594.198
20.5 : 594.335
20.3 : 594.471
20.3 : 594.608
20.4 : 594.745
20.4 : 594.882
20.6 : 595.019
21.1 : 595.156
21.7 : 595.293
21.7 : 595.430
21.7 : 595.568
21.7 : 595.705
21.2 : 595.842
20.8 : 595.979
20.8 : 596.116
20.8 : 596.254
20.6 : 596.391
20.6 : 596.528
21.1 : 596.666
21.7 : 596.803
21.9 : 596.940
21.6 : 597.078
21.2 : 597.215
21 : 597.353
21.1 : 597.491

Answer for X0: 593.924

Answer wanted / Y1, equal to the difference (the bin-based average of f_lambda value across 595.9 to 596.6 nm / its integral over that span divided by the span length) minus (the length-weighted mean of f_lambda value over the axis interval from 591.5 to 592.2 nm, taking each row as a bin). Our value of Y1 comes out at -1.2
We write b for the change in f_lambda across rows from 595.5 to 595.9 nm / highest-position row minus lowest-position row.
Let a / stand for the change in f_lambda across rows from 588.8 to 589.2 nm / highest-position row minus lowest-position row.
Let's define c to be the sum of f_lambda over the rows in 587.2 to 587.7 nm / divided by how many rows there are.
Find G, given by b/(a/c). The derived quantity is 5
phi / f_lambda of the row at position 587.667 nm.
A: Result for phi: 21.2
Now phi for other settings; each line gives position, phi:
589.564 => 18.4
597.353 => 21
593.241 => 20.6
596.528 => 20.6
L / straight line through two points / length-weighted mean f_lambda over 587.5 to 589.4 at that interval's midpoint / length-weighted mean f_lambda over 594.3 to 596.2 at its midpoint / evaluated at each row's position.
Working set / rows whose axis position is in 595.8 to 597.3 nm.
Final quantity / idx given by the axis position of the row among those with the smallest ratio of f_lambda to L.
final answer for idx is 596.528 nm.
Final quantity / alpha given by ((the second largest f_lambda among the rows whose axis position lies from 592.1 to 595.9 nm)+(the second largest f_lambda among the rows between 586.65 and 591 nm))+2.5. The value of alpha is 47.20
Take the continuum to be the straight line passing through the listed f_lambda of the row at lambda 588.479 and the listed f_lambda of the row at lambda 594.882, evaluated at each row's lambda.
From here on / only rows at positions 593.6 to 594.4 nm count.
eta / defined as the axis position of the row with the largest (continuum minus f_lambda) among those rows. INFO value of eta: 594.335 nm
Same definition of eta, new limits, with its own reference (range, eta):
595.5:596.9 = 596.391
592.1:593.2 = 593.104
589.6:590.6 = 589.700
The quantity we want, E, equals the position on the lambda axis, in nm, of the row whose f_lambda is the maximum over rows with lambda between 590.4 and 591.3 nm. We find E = 590.515 nm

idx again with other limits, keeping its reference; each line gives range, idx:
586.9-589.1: 589.021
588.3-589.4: 589.021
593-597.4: 594.608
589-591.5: 589.021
